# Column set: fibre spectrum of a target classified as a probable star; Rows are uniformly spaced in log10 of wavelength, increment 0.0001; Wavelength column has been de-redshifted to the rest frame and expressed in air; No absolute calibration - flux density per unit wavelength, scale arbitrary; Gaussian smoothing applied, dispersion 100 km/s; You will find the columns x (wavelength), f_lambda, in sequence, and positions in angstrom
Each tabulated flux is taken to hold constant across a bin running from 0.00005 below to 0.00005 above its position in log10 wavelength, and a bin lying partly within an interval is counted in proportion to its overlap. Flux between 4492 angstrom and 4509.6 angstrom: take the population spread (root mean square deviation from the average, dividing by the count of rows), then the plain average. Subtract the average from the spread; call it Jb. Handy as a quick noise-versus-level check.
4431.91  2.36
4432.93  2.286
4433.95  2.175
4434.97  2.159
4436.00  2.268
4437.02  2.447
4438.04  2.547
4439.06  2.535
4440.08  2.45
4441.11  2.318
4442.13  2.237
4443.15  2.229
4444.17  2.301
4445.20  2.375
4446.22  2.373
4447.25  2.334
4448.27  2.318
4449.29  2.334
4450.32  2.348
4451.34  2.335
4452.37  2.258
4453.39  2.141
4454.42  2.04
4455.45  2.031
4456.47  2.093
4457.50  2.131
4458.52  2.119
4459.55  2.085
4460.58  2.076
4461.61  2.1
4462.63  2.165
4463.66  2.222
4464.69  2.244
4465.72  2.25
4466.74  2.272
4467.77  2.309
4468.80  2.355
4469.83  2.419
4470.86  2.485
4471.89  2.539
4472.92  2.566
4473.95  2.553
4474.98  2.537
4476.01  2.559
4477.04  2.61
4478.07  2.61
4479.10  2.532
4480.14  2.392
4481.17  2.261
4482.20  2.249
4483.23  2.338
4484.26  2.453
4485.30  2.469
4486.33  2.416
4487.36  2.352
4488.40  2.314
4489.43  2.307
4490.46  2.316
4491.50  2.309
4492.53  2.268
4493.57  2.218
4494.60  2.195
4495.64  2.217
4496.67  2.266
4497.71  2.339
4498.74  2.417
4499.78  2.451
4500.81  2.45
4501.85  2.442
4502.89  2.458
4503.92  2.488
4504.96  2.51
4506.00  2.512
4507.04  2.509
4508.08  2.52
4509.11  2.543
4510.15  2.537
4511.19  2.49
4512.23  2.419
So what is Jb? -2.28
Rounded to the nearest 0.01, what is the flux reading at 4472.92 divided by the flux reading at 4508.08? 1.02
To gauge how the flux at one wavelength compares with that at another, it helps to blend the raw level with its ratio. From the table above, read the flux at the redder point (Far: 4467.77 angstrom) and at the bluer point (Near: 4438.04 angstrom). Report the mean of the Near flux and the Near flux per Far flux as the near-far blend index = 1.83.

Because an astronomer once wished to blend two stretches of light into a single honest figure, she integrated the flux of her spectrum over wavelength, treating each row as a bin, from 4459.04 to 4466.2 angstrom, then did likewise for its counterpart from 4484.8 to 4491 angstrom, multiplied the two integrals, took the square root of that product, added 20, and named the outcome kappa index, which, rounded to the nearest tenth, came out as 35.1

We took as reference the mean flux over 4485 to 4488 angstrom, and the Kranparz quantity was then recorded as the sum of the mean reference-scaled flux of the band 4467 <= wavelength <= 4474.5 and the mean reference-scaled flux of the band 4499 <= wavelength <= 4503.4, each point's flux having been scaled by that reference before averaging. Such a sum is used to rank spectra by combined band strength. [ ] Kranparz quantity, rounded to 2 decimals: 2.04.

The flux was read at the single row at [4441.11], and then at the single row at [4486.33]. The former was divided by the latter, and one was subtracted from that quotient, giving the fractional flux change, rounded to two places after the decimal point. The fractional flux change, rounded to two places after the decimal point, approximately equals -0.04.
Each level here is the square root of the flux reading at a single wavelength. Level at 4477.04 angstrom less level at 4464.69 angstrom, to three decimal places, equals 0.118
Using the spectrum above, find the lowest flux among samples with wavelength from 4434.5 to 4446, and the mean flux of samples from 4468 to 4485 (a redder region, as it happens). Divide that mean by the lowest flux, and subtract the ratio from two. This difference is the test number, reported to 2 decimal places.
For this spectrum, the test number 0.86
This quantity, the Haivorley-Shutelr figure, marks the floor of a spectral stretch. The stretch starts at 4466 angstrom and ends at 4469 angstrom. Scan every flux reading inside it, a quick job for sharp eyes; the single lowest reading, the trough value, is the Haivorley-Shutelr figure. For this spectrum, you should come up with 2.272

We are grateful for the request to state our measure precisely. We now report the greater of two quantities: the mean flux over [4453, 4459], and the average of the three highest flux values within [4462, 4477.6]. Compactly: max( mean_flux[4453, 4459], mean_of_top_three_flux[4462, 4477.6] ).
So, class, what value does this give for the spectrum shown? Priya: 2.58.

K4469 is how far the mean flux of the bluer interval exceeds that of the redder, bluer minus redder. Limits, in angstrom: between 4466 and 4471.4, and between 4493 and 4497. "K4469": 0.14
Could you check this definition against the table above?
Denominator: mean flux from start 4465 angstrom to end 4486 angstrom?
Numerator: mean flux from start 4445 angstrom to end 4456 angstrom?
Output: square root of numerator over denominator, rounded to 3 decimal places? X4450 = 0.963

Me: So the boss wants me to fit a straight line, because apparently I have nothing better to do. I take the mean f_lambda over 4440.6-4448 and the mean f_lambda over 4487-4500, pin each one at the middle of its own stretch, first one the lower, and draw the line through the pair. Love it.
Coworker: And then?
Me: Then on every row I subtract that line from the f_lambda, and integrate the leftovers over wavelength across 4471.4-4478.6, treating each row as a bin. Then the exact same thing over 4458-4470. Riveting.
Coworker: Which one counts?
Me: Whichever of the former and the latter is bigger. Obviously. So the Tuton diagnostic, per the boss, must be 1.9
